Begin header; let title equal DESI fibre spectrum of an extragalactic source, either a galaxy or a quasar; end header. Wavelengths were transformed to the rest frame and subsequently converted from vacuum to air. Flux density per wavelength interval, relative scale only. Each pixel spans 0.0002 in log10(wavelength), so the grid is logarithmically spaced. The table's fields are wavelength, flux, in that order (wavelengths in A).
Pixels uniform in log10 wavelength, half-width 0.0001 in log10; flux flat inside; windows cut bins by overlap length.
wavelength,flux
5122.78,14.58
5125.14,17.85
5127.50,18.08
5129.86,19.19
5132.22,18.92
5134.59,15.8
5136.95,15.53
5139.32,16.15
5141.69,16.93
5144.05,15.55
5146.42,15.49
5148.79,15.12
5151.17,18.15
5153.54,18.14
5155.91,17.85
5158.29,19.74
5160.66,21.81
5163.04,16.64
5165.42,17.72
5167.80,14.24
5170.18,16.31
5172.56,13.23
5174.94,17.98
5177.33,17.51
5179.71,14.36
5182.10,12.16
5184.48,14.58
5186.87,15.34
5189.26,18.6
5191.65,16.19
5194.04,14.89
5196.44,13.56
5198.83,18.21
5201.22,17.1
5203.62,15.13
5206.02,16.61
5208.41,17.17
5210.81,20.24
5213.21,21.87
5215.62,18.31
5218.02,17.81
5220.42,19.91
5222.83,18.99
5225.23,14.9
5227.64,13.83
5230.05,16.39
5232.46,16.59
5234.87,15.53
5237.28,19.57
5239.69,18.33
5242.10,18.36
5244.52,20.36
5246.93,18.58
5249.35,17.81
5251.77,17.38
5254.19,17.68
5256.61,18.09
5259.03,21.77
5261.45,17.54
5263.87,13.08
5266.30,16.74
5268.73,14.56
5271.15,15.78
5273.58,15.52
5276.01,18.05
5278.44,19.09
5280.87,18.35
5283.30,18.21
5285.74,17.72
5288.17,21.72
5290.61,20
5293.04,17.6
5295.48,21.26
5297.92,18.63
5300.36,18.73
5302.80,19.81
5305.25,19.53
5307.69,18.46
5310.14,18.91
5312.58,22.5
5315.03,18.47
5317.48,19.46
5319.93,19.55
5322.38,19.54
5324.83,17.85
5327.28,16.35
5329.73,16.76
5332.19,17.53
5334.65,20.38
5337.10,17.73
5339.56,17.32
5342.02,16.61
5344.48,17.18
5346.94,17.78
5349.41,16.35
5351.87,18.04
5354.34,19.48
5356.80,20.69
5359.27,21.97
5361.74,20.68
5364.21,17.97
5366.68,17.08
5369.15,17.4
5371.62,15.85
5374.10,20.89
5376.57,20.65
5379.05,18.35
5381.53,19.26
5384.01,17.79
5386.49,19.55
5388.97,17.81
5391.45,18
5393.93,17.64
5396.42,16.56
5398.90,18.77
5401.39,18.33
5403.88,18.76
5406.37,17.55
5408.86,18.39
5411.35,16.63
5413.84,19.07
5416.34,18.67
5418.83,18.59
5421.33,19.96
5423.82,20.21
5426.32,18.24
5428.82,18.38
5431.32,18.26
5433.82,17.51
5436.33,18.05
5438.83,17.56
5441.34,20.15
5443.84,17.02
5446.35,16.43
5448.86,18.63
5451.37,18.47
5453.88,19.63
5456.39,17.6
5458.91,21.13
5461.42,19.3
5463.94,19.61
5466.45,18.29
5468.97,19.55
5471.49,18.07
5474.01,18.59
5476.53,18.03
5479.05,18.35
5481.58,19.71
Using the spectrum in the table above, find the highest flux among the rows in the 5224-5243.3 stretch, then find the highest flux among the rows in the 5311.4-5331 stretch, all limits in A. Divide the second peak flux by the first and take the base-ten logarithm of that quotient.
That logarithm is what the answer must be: 0.06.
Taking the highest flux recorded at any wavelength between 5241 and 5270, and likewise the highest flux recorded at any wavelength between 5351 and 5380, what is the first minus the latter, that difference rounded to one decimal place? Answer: -0.2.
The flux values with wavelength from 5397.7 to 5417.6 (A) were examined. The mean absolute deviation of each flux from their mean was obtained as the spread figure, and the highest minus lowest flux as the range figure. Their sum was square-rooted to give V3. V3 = 1.74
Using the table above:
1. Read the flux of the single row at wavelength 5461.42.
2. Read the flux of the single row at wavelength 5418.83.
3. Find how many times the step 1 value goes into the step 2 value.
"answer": 0.96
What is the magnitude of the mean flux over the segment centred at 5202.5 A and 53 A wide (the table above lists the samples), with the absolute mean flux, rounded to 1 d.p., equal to 16.7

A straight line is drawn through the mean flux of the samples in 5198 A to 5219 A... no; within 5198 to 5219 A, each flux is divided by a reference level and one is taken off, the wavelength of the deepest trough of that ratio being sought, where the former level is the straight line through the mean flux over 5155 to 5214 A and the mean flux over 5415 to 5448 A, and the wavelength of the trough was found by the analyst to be 5203.62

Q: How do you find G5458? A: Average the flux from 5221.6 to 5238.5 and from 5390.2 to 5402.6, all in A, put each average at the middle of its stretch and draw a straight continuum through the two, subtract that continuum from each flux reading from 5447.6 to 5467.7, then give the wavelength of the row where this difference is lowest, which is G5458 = 5456.39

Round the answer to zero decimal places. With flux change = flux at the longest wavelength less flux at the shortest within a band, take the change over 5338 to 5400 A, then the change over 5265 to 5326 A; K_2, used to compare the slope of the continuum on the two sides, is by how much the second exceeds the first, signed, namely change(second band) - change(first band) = 0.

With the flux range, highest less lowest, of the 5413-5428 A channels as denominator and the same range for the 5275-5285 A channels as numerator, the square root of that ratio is 0.73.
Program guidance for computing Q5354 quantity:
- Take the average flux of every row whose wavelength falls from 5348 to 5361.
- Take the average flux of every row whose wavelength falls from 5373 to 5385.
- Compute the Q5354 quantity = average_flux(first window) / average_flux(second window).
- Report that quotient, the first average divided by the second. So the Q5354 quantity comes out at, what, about 1.00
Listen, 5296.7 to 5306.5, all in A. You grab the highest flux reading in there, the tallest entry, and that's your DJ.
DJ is 19.81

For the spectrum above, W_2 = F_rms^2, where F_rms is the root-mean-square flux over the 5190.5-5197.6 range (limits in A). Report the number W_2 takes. 223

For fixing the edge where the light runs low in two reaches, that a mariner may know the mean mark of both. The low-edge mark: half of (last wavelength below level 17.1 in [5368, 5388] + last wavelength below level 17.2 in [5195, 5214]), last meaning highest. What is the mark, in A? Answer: 5290.0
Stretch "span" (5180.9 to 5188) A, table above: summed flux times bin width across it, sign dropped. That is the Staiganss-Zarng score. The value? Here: 100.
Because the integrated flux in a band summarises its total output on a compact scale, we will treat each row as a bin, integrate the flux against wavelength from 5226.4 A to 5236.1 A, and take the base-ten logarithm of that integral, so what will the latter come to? 2.18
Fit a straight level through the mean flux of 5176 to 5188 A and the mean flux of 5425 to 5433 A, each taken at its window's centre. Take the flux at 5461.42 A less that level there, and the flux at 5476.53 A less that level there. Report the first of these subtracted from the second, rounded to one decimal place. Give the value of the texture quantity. -1.5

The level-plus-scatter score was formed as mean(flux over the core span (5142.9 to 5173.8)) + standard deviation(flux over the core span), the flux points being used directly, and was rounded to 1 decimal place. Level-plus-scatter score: 19.2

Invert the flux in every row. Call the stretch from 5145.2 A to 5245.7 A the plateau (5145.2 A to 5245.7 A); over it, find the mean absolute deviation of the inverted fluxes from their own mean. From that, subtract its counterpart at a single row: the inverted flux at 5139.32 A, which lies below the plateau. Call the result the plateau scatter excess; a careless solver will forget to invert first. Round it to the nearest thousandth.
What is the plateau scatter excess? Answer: -0.055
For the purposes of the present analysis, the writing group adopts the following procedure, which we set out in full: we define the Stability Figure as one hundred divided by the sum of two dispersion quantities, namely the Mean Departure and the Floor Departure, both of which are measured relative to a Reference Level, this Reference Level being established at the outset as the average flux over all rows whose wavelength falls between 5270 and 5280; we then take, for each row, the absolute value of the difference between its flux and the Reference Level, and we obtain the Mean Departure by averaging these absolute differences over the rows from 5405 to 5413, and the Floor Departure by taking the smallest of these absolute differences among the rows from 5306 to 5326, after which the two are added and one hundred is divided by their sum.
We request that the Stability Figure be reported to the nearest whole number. 68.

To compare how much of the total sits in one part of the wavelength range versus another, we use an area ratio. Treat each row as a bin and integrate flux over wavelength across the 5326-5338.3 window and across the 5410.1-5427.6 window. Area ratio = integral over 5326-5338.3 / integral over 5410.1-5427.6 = 0.66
